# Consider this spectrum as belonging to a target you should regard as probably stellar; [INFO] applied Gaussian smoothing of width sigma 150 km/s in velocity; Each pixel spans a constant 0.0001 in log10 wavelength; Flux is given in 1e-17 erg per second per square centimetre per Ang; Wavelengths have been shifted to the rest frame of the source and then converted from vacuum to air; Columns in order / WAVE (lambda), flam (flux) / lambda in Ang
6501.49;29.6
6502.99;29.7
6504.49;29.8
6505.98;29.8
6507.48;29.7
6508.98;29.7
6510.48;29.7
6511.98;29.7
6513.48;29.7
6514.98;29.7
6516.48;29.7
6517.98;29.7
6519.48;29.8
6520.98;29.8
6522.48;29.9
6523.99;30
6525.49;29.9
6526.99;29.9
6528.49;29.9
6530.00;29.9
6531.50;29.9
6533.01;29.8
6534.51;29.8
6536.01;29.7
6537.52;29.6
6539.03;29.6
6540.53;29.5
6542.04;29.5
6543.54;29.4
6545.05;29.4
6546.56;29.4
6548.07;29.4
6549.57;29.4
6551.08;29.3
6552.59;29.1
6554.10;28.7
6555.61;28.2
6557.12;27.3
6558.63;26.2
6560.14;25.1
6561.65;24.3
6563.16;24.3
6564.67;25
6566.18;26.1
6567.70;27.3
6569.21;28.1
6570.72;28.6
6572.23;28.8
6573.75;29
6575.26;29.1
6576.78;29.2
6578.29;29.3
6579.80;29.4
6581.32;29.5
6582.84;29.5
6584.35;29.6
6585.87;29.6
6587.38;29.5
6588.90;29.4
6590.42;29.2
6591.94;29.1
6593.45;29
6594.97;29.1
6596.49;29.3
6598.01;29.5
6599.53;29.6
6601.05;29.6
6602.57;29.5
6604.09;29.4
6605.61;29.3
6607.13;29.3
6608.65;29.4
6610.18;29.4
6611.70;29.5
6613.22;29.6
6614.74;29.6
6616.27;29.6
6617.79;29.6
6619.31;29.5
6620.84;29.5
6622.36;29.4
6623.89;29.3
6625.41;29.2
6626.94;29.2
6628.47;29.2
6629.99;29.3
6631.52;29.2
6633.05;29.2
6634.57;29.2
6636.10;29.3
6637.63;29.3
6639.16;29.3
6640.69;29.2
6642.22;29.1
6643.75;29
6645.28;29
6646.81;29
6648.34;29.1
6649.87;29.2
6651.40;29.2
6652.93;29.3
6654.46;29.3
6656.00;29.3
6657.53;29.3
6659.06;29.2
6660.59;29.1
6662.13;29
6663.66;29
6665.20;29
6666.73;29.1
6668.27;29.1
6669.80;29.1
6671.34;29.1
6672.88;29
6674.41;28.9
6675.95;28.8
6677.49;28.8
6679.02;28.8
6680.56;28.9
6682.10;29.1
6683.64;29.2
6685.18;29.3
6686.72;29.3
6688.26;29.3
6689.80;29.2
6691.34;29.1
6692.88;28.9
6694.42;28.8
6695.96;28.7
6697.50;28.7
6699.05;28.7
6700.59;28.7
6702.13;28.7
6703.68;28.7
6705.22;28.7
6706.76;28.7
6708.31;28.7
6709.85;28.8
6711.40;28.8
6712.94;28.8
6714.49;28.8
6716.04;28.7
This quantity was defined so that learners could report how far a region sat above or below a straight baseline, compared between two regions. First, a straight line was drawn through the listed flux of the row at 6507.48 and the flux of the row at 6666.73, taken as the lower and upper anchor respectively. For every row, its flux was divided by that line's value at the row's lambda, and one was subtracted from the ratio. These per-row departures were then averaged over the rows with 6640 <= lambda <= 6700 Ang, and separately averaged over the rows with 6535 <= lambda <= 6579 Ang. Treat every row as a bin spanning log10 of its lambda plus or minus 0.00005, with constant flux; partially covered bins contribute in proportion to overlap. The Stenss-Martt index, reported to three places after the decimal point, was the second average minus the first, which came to -0.043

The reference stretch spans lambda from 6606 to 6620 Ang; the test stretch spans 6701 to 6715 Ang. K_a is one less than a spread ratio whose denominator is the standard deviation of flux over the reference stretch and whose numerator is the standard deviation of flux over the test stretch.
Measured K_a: -0.53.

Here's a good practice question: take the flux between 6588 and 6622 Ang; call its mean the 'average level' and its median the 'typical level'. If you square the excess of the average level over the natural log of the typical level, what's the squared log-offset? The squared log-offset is 677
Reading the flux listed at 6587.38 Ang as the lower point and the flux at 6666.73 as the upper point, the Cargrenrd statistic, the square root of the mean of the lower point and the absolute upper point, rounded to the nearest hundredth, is 5.41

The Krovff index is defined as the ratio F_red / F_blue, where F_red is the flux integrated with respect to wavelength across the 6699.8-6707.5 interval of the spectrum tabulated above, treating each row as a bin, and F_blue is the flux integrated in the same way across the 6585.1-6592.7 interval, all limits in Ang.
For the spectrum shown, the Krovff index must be 0.99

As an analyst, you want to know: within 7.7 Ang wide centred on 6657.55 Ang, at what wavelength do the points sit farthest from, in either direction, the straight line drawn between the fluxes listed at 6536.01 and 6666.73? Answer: 6657.53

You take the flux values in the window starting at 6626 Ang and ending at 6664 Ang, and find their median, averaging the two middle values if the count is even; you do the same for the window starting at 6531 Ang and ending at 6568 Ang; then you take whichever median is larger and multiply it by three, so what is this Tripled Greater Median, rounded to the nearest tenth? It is 88.2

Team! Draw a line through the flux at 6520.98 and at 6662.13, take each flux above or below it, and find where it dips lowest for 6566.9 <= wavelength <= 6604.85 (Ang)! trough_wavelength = 6567.70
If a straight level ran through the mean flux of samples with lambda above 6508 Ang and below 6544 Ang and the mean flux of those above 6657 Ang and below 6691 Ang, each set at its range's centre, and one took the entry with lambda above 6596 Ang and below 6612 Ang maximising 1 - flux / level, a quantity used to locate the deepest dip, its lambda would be 6596.49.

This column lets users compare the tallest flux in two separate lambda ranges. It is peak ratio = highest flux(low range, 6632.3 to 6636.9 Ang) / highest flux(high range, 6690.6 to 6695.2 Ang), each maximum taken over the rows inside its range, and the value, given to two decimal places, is 1.01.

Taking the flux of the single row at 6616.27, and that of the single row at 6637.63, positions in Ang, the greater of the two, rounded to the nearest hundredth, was 29.60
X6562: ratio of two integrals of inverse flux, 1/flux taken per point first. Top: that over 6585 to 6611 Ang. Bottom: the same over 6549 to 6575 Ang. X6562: 0.93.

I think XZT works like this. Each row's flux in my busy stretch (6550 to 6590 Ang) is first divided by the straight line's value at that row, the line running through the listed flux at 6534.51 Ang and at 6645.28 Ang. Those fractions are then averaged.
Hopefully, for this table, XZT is 0.95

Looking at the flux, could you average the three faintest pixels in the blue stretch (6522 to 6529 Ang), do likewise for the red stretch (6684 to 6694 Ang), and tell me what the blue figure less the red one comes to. 0.83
